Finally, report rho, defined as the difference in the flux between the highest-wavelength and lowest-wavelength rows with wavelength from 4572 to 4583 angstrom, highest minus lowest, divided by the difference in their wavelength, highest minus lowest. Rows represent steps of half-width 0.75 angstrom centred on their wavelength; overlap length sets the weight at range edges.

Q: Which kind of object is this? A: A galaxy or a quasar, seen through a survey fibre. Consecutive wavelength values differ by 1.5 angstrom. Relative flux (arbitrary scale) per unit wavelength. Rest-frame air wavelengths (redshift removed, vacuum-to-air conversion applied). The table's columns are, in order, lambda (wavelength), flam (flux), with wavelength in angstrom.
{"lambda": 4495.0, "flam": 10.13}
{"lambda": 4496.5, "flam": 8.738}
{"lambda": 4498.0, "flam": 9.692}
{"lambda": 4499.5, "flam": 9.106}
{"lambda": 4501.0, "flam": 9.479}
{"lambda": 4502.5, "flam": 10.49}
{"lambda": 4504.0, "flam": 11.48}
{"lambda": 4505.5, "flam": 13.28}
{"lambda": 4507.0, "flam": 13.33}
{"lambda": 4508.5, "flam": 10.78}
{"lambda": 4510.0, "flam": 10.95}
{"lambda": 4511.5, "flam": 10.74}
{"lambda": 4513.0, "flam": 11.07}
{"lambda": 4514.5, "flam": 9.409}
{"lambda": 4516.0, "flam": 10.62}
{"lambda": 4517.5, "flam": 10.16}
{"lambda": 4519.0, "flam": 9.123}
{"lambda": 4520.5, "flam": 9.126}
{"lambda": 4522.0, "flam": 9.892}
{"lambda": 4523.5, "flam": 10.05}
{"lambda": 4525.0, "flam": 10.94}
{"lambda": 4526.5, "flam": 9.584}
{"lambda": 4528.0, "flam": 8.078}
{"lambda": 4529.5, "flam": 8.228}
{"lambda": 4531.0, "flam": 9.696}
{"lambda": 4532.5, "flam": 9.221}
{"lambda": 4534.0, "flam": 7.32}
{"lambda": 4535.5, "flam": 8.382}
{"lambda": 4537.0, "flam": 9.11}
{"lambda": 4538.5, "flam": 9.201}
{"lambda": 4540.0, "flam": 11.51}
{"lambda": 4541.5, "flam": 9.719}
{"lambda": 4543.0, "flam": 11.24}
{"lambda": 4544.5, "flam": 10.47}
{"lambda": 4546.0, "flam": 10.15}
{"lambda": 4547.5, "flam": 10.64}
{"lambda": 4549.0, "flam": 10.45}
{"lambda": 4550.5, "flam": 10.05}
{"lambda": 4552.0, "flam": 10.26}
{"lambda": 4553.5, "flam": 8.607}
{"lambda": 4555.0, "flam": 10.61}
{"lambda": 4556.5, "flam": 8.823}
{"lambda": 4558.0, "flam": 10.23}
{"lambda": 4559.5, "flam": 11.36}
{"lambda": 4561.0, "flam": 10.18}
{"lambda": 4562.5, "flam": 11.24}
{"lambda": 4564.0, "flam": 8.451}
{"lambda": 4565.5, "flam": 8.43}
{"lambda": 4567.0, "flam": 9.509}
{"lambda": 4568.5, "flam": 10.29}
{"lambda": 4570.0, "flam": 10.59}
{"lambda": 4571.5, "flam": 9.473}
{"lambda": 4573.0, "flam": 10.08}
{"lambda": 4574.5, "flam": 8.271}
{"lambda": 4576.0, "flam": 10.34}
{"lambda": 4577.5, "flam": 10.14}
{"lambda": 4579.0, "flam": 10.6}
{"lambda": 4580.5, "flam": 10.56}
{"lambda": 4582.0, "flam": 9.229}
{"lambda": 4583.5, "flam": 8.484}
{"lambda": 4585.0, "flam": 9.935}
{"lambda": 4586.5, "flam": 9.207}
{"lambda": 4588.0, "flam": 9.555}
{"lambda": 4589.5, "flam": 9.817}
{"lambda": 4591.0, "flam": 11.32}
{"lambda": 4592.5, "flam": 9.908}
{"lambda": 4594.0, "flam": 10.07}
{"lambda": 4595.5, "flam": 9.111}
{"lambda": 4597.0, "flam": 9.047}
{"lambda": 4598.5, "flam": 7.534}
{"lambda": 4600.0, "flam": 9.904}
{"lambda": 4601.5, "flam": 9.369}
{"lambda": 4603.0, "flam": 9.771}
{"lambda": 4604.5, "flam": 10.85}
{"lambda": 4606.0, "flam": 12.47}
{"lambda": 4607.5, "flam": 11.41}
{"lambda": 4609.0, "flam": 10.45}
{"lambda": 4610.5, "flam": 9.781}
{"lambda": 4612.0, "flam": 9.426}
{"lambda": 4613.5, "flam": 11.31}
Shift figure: -0.09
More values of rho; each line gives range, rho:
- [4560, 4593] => -0.01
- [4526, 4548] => 0.05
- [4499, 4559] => 0.02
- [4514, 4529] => -0.10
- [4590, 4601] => -0.16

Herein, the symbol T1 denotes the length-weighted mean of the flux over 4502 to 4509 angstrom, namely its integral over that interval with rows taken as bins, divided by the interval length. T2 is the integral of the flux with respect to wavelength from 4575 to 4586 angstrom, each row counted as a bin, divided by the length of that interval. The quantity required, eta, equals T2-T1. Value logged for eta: -2.1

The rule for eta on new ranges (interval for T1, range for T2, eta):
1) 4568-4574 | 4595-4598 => -1.1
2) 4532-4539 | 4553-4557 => 0.8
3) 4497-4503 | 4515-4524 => 0.2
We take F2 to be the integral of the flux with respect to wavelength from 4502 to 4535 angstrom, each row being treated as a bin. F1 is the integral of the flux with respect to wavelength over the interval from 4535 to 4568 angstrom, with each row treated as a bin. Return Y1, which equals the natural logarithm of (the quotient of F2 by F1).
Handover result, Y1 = 0.019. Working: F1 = 328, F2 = 335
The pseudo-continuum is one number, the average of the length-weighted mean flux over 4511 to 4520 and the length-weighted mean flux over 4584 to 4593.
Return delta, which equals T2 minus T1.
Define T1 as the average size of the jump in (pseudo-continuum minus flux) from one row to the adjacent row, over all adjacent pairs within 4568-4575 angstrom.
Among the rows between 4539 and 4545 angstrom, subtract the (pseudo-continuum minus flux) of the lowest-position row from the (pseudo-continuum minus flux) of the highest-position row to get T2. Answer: 0.1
